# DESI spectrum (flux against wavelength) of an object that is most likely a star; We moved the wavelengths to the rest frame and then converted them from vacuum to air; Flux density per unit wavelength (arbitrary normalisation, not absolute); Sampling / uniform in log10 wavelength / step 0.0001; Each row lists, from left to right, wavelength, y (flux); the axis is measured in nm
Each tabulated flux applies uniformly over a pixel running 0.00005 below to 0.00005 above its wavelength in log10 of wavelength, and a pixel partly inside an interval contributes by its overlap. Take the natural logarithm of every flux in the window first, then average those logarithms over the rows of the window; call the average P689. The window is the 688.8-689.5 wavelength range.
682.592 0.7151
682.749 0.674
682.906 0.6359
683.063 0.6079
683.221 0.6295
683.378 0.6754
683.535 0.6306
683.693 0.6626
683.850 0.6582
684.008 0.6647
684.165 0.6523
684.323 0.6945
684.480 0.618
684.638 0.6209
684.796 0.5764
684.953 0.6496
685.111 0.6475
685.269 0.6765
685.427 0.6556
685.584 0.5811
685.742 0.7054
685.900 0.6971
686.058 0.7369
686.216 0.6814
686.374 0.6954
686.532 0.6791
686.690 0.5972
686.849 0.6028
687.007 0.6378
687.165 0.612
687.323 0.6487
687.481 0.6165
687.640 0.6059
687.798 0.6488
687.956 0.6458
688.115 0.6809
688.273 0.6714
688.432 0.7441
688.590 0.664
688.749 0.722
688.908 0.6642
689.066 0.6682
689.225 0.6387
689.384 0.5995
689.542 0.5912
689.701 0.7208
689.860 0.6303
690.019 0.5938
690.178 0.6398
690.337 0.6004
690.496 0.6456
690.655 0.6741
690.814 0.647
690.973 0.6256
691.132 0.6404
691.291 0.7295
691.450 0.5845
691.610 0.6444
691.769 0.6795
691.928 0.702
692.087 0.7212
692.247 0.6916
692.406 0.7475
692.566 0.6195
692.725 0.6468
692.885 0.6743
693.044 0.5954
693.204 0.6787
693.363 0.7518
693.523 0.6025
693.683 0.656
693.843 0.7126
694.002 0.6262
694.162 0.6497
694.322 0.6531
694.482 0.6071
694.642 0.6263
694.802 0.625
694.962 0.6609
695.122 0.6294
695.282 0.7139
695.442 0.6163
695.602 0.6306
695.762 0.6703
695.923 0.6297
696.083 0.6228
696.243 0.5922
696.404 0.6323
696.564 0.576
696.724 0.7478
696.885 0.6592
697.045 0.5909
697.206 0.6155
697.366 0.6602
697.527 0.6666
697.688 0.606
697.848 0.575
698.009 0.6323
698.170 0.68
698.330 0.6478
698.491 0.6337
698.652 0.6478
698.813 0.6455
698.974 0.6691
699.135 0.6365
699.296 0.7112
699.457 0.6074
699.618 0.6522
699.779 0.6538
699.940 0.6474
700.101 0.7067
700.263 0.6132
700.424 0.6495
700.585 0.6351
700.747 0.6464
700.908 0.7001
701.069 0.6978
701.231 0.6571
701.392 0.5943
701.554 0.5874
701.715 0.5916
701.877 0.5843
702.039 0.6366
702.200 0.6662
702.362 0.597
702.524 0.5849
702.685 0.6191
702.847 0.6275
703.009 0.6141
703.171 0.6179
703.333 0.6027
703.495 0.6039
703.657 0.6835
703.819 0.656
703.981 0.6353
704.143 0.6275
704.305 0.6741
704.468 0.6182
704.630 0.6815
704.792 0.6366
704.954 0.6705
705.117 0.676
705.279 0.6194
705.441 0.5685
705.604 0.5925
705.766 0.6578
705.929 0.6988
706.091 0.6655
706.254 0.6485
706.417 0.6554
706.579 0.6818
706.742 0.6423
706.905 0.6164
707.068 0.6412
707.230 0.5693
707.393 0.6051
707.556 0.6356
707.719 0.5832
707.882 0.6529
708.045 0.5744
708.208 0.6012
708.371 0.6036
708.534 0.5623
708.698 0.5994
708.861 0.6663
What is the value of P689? -0.443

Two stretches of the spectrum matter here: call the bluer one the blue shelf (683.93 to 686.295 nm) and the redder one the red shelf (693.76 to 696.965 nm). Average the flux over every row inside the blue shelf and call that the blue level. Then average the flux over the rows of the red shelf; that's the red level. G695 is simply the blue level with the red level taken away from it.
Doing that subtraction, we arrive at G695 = 0.013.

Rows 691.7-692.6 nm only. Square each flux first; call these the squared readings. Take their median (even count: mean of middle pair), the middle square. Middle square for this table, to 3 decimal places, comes 0.486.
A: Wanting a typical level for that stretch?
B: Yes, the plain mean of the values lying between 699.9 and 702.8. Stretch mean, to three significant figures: 0.634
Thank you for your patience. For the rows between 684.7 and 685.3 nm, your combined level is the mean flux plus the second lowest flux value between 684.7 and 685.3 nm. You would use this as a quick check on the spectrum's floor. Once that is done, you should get 1.28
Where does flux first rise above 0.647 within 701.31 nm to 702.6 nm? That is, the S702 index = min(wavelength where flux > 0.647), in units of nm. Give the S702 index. 702.200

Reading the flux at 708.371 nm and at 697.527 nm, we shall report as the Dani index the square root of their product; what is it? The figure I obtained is 0.634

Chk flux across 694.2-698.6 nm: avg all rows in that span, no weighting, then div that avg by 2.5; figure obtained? 0.255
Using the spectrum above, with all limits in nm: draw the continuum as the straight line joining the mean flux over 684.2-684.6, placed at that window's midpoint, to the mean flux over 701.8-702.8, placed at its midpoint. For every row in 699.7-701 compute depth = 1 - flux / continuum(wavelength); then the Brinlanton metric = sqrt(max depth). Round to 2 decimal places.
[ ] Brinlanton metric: 0.10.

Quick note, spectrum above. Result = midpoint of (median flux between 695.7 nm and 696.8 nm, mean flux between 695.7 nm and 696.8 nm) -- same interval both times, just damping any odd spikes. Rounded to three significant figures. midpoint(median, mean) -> 0.634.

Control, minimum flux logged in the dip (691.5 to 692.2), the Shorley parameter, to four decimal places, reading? 0.6444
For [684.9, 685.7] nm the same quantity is 0.5811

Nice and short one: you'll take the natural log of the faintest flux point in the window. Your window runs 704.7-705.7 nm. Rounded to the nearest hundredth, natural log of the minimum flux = -0.56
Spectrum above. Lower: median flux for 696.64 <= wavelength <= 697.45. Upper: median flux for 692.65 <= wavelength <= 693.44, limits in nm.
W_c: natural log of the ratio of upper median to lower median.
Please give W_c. 0.02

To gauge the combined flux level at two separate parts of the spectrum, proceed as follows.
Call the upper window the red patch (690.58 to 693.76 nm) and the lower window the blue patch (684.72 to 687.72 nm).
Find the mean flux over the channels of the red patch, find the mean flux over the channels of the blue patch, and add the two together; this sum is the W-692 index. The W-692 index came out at 1.31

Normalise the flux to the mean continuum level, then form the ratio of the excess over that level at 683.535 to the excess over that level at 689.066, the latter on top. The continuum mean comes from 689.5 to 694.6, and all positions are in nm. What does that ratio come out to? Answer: 0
